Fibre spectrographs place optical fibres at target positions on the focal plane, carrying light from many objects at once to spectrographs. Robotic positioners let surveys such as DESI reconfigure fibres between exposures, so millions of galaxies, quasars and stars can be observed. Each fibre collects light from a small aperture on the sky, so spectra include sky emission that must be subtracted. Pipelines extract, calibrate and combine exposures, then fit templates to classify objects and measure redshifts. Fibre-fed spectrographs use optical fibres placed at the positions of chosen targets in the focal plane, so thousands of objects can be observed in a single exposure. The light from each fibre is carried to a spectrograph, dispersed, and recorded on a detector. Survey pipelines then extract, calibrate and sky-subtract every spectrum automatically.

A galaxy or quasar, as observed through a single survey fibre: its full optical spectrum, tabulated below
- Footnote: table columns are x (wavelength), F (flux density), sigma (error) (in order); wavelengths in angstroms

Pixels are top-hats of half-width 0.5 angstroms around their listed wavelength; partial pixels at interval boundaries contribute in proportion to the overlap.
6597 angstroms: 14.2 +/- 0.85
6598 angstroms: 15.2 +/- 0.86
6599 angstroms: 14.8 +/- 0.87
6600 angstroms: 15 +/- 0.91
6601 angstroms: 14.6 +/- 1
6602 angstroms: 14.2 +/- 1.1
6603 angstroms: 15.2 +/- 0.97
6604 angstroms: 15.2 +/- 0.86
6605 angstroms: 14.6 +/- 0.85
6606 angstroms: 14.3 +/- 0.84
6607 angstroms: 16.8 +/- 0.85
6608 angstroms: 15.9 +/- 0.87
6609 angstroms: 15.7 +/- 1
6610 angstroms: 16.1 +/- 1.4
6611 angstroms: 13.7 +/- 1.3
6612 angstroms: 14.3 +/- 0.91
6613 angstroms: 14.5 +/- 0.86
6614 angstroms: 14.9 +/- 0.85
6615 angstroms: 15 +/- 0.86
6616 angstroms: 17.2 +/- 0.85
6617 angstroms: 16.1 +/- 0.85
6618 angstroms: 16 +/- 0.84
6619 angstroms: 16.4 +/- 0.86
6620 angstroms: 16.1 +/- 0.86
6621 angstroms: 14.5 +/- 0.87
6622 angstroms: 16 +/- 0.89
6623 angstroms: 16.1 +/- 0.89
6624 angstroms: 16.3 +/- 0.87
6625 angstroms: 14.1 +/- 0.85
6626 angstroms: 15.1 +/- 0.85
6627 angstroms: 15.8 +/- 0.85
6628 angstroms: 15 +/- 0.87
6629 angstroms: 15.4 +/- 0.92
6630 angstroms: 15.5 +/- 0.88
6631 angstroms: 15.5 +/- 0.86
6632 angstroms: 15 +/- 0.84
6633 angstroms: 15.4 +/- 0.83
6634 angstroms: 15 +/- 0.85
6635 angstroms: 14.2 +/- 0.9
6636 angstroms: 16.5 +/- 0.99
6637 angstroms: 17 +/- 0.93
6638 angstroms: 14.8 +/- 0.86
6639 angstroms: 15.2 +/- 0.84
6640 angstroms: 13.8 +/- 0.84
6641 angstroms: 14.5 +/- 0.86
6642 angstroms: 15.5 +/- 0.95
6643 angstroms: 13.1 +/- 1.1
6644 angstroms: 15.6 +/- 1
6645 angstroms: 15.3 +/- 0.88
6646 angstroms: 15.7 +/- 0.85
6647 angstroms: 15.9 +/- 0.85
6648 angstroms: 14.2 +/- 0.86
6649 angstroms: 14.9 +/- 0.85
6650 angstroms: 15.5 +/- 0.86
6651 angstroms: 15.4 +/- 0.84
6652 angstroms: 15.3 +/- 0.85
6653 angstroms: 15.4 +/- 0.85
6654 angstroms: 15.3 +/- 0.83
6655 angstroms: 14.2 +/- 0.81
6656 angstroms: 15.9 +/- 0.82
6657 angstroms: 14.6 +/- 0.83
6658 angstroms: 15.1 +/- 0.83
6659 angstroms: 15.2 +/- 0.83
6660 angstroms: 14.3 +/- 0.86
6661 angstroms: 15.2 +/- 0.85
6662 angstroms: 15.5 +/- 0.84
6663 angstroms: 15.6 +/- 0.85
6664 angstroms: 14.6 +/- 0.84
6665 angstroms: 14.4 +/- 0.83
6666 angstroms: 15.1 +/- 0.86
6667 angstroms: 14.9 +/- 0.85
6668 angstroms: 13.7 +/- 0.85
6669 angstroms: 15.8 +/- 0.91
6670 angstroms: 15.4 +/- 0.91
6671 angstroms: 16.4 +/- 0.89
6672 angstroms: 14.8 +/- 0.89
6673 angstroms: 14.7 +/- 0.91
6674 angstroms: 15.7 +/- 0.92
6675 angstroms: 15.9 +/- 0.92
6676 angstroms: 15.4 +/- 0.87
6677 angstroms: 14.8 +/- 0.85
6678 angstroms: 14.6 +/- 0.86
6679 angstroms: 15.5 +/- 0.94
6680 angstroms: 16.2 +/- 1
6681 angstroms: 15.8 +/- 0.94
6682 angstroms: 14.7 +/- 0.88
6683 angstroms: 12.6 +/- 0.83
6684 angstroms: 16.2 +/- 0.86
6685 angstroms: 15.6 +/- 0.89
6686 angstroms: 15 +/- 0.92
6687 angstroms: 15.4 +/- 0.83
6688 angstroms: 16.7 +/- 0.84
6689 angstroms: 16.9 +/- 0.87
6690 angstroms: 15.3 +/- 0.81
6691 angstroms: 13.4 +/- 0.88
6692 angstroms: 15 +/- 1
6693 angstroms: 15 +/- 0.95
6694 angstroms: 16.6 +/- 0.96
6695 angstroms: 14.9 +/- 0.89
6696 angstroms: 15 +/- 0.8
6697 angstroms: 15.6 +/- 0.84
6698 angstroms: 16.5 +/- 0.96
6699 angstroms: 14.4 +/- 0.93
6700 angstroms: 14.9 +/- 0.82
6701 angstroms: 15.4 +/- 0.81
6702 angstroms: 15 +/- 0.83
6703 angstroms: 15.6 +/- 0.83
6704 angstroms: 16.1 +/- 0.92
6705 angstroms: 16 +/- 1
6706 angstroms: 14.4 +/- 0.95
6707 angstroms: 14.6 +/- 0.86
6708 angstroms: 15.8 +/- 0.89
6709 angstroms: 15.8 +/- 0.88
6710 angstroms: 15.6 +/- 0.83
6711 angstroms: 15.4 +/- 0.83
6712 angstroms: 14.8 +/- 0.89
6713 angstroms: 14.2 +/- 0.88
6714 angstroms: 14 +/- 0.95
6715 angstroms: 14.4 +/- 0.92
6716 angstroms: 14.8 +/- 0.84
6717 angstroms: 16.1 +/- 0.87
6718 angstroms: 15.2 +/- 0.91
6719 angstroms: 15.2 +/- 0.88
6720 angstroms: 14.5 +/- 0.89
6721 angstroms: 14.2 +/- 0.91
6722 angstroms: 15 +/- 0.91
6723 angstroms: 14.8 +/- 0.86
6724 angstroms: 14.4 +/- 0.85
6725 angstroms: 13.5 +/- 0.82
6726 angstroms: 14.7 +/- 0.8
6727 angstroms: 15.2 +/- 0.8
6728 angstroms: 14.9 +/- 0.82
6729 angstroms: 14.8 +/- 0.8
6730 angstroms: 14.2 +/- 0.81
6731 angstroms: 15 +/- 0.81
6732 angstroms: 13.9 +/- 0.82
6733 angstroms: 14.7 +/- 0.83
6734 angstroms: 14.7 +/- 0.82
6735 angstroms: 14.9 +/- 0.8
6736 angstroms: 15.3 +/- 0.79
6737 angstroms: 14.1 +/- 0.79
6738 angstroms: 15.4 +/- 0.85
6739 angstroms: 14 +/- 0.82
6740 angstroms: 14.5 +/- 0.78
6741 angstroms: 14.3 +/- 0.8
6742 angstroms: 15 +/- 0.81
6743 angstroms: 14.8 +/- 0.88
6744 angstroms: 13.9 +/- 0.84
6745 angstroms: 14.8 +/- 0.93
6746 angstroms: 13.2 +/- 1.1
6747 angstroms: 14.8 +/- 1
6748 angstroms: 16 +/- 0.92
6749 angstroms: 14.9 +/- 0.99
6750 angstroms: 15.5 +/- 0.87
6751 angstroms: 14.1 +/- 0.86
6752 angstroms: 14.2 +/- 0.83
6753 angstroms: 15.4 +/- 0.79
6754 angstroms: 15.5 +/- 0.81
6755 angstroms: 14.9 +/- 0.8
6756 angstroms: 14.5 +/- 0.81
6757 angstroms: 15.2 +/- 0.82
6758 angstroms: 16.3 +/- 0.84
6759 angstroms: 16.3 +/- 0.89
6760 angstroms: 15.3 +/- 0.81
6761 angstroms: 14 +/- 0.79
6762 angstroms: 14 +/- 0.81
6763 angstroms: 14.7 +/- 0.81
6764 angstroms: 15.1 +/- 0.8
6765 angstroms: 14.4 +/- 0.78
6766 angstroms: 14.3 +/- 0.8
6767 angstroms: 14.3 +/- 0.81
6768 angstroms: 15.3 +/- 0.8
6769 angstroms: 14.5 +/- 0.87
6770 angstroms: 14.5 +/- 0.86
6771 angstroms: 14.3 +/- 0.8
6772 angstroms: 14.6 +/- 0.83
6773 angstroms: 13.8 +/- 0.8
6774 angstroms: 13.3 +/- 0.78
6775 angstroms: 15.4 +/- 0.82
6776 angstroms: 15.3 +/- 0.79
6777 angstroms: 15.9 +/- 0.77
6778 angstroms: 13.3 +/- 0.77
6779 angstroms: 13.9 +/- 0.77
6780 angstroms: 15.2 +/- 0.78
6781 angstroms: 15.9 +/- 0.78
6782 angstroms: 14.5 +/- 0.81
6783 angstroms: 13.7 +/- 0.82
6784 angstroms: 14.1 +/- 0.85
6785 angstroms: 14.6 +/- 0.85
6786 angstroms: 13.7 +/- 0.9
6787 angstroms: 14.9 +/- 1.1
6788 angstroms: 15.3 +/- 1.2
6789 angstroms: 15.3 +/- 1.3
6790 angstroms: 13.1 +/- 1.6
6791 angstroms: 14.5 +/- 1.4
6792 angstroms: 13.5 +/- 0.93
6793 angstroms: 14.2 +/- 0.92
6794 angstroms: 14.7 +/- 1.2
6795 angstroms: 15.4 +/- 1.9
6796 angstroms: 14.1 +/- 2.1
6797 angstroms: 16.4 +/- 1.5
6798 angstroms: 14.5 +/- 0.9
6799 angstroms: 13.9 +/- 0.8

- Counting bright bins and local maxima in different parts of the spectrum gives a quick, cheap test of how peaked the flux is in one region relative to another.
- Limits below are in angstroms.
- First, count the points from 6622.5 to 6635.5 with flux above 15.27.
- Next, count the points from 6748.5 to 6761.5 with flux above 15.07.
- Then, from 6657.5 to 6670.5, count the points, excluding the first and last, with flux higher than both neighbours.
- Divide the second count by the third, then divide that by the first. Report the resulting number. 0.25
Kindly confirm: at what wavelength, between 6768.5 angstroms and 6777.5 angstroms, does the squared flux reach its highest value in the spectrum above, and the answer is 6777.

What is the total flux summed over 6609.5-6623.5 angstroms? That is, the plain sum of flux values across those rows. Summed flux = 217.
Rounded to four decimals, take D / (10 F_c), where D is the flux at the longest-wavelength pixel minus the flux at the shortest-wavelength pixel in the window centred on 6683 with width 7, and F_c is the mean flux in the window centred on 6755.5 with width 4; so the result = -0.0080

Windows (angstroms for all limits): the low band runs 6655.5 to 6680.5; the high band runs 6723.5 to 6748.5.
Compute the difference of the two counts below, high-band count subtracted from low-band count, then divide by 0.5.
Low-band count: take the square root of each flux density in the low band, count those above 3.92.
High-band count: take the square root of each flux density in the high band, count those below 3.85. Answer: -12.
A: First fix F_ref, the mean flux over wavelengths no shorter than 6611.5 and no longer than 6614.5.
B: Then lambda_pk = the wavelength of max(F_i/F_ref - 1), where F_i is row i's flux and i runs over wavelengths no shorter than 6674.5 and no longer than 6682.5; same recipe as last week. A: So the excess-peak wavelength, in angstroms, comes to 6680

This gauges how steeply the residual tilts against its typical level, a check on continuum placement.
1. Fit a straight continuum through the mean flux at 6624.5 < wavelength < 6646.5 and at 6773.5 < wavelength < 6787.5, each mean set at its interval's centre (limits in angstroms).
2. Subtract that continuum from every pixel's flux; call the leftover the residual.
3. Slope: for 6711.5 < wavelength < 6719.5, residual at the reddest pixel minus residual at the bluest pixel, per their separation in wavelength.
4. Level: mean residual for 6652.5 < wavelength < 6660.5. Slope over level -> -1.2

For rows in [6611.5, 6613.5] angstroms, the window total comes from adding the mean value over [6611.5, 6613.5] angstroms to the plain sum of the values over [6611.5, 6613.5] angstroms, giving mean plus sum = 43.2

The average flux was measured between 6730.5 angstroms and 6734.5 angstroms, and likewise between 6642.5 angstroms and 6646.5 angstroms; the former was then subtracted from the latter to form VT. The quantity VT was 0.35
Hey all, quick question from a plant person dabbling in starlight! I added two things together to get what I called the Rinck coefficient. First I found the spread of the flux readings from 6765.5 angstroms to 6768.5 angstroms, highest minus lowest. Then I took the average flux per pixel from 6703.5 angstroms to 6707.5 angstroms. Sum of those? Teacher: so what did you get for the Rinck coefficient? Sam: 16.3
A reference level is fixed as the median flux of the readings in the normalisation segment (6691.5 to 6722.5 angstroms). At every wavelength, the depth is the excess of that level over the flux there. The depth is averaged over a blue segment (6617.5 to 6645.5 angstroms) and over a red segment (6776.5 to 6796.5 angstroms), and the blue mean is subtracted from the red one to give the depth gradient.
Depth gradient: 0.8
